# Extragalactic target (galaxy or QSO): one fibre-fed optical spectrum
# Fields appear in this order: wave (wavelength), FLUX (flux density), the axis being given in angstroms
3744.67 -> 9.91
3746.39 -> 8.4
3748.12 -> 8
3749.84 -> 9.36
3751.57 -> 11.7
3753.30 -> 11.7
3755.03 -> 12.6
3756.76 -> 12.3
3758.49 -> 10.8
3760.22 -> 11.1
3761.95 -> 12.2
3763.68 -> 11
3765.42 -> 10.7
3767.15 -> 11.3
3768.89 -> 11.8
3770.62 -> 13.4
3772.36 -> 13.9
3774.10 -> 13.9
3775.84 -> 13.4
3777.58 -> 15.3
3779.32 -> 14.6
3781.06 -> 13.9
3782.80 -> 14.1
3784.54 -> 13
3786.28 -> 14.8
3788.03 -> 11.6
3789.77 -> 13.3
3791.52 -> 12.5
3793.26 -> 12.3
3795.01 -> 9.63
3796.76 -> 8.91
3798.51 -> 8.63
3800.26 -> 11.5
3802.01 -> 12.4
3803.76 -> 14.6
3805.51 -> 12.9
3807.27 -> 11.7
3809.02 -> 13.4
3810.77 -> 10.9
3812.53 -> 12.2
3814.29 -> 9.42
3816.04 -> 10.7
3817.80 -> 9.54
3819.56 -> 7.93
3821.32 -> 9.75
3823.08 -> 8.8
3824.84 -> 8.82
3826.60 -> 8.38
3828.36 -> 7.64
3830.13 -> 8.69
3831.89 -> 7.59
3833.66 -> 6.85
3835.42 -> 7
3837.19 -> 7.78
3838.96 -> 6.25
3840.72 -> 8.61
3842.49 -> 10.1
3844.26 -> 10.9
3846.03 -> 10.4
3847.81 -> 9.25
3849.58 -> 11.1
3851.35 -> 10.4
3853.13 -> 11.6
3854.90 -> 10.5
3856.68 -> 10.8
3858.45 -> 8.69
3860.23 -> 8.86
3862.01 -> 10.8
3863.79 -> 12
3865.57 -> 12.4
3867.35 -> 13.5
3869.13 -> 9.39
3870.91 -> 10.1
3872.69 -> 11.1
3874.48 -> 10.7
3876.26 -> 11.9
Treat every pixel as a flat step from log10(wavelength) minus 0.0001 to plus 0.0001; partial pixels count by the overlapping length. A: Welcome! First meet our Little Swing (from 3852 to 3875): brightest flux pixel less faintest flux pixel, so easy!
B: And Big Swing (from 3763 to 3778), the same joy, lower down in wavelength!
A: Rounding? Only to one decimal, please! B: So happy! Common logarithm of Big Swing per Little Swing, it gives 0.0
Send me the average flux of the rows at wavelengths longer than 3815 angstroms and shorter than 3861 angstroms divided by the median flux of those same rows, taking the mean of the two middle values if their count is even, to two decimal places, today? 1.03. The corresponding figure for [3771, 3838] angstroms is 0.96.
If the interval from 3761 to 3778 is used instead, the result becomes 0.99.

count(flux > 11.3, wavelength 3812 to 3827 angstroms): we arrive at 1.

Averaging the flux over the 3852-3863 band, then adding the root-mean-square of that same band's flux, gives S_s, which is 20.5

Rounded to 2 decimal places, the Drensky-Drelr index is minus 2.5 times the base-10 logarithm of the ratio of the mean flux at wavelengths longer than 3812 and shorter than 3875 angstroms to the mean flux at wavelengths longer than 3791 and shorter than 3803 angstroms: 0.12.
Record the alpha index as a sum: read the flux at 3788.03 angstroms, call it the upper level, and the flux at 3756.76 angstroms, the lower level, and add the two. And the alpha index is 23.9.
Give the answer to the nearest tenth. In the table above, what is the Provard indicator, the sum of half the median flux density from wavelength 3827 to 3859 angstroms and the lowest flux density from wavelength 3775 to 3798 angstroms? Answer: 13.4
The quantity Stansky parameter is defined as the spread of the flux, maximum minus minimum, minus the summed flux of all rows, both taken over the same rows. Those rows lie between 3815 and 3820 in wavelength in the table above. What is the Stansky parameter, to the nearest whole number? -25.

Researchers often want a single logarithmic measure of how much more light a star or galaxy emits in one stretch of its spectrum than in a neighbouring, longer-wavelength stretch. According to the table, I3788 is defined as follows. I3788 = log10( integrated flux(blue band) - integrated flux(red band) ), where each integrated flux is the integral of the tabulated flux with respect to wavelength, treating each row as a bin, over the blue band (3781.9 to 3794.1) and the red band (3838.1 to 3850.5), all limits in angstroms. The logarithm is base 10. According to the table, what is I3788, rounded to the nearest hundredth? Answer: 1.62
